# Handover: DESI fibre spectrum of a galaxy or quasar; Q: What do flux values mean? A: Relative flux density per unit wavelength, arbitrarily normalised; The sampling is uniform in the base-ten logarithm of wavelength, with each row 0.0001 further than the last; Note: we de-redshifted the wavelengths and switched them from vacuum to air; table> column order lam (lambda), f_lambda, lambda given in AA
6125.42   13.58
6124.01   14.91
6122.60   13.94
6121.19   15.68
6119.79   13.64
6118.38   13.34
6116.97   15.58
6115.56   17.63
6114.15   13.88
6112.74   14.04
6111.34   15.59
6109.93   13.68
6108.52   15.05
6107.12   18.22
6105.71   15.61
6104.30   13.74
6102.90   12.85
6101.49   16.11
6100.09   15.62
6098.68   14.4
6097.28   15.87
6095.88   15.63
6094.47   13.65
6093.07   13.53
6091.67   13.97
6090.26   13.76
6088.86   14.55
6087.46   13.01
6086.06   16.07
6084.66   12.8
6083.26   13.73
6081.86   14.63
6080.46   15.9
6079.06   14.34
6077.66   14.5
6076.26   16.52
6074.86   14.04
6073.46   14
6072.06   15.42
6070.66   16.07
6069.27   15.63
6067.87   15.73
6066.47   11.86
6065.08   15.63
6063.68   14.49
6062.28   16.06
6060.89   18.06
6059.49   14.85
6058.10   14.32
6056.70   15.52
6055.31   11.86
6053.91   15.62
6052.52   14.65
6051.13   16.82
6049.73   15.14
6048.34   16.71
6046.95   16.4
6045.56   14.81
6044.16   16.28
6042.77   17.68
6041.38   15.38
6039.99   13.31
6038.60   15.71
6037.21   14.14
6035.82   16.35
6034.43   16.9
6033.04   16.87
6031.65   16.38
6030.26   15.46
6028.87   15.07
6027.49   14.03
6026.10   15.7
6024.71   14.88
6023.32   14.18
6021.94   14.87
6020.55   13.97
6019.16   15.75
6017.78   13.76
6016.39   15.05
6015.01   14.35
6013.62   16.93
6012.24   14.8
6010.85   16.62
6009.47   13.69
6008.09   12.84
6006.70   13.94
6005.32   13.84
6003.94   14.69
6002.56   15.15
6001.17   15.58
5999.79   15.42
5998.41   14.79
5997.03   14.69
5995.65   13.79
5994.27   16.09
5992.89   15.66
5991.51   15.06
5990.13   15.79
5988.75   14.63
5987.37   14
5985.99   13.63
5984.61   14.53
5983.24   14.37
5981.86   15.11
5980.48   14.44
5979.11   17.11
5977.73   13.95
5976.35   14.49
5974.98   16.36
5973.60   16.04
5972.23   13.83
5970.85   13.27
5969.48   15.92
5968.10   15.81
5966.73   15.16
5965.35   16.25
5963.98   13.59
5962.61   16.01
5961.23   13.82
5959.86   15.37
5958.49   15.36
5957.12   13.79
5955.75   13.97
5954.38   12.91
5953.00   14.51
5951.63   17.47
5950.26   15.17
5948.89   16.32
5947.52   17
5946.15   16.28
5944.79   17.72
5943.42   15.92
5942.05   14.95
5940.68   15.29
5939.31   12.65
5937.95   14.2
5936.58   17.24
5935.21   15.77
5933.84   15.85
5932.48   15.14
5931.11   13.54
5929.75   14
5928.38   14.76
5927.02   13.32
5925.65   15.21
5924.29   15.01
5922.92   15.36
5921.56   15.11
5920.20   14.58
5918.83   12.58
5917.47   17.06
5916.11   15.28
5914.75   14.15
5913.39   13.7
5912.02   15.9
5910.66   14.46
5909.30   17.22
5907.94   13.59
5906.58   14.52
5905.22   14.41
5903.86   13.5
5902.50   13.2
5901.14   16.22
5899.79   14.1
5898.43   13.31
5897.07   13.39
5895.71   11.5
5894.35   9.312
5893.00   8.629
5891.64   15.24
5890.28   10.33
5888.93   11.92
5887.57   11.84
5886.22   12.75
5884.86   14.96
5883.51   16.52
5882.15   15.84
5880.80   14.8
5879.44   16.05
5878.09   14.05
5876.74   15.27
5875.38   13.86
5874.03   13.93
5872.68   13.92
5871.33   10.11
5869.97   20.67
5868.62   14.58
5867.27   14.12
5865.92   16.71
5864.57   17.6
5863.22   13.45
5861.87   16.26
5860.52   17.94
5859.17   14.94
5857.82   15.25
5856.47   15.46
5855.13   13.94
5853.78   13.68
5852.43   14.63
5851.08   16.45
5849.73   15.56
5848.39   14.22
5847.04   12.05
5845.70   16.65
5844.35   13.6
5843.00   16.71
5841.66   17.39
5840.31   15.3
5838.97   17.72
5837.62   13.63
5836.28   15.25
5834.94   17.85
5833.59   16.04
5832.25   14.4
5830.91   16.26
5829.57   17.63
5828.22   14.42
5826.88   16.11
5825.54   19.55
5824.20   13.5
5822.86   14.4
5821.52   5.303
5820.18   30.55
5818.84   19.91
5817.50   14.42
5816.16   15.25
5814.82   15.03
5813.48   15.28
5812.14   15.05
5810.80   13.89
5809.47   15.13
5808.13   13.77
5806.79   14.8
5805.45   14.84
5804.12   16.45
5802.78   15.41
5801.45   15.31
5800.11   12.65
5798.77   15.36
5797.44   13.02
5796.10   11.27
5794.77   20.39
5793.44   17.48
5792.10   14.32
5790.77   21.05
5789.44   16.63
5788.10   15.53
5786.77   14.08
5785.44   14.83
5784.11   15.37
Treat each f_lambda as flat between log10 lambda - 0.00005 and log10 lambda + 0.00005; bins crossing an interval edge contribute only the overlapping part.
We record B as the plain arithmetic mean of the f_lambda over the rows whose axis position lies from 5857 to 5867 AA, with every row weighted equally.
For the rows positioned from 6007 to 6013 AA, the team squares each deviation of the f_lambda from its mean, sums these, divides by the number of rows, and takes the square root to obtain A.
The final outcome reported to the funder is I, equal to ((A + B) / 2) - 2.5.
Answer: 6.2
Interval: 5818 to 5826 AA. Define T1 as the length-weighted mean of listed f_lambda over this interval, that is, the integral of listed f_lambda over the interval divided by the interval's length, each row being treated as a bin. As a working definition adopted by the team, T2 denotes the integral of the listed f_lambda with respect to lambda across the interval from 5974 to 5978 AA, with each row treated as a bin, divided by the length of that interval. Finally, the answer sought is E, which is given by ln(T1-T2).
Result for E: 0.7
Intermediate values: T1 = 17.1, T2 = 15.1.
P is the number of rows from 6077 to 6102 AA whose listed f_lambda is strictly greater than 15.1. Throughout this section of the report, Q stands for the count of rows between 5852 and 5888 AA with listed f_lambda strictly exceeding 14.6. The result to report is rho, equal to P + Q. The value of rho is 21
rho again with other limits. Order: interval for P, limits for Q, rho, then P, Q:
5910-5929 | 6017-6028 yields 10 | 6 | 4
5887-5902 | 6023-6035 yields 9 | 2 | 7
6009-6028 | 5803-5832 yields 18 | 4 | 14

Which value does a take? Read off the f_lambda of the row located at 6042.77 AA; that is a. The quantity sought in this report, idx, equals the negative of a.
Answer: -18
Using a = 17.68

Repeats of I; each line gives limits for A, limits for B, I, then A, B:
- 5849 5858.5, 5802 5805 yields 5.9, 0.90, 15.9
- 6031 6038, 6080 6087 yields 5.3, 1.02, 14.6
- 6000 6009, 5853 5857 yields 5.1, 0.91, 14.4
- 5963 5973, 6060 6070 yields 5.8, 1.15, 15.4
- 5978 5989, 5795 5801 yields 4.5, 0.99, 13.1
